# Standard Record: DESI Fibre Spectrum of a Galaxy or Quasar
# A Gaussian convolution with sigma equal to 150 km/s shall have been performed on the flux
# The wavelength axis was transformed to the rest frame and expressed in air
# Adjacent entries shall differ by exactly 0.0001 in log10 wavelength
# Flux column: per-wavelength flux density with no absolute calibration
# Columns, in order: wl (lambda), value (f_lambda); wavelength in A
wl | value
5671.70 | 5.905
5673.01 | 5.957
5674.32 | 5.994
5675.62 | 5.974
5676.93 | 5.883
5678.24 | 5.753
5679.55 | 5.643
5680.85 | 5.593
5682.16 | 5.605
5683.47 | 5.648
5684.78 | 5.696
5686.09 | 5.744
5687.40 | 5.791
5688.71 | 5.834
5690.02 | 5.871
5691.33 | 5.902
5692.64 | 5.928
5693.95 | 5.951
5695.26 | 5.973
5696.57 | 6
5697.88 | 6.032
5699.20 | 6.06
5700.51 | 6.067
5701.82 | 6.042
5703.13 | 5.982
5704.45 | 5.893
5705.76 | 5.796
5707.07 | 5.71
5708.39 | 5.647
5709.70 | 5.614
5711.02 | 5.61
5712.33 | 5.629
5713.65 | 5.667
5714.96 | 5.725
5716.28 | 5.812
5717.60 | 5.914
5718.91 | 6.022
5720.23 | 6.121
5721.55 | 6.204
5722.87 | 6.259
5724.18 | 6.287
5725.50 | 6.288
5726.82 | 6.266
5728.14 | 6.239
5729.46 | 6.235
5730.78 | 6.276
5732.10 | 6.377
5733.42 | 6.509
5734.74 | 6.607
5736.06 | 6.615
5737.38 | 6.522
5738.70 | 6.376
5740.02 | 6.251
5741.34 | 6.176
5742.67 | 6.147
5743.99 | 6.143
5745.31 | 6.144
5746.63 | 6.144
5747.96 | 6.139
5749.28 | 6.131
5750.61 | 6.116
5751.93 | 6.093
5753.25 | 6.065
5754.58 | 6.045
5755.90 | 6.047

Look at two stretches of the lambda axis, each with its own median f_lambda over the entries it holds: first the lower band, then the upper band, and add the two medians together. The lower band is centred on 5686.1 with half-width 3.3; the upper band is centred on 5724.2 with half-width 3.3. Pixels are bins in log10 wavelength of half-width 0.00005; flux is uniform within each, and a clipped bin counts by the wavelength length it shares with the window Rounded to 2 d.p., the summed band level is 12.01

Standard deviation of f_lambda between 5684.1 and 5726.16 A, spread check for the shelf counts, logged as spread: 0.20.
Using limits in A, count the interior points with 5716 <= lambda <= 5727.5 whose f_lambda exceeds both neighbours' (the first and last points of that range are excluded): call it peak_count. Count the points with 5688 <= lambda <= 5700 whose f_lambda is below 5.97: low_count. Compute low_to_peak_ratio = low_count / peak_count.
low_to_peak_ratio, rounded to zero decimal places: 5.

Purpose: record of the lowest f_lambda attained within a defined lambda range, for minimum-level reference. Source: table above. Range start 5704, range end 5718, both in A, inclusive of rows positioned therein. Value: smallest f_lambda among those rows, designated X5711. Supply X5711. 5.61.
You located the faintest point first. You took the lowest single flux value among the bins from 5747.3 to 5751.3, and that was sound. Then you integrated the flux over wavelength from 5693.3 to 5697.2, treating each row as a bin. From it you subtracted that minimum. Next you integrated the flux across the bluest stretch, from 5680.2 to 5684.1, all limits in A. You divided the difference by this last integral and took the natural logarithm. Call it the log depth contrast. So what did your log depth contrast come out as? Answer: -0.24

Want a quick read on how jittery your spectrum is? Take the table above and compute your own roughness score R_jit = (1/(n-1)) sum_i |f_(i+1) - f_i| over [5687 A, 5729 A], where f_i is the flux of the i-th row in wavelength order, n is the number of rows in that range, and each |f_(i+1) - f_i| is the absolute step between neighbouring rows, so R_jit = 0.047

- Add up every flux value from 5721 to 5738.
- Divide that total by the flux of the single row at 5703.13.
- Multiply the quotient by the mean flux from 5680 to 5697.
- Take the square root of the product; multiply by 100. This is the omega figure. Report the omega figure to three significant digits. 896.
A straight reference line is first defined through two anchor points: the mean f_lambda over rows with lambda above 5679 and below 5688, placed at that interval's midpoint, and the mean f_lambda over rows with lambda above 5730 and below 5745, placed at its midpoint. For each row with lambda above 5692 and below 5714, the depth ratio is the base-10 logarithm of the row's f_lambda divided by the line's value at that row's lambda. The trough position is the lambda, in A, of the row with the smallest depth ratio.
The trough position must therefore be 5711.02 A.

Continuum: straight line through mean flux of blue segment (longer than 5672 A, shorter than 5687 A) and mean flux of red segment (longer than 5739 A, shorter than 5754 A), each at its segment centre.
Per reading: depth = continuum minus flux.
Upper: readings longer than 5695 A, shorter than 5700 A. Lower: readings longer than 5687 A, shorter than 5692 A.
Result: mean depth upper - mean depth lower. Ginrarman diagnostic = -0.12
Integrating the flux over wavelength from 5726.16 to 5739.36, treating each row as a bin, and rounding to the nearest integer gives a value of 85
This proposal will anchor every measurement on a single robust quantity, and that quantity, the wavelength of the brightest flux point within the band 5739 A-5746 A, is 5740.02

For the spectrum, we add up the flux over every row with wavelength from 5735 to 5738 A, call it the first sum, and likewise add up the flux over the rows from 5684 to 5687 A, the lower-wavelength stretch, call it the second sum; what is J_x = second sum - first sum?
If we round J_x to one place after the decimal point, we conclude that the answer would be -1.7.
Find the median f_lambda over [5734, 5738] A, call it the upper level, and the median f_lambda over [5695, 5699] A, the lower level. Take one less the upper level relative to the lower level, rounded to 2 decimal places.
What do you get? -0.10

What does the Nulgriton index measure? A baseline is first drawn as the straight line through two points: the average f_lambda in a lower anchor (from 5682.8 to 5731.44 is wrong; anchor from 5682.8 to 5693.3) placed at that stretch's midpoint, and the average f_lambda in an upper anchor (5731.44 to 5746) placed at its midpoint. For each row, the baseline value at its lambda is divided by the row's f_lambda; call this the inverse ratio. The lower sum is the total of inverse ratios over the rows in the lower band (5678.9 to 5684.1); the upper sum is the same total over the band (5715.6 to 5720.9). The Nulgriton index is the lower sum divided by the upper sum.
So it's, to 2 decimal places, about 0.99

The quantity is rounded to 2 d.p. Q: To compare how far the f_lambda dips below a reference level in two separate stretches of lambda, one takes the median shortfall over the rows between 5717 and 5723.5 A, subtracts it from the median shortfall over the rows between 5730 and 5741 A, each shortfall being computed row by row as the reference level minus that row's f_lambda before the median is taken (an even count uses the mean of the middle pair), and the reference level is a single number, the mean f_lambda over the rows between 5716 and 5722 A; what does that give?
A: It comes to -0.32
